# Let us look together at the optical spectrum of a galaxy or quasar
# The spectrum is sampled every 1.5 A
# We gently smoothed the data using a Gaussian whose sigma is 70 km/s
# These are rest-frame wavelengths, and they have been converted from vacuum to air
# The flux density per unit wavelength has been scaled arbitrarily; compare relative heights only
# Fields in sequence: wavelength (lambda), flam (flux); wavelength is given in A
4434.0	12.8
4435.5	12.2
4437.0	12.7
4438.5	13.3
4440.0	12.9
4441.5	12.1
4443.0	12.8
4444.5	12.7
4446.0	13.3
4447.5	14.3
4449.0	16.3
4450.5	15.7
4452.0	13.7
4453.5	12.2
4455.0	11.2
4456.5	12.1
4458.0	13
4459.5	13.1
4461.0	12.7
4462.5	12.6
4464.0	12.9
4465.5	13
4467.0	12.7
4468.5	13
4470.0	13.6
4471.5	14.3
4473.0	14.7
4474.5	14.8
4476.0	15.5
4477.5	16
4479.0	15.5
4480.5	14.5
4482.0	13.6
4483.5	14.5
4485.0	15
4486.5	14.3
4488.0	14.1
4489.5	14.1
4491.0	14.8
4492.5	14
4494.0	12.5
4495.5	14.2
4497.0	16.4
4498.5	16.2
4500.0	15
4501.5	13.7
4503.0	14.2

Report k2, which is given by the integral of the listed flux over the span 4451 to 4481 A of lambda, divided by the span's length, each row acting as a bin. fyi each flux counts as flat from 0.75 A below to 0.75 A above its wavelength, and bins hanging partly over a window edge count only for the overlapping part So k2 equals 13.6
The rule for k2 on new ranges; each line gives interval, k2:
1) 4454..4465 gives 12.5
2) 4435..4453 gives 13.5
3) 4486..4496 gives 14.0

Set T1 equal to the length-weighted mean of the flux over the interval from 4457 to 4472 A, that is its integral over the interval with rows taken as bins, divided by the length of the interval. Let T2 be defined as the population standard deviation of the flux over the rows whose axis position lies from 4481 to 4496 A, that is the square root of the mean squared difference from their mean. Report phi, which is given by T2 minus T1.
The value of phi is -12.4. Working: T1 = 13.1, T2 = 0.66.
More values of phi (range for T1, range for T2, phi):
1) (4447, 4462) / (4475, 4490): -12.7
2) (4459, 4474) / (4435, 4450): -12.1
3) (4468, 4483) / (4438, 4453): -13.3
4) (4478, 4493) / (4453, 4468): -13.9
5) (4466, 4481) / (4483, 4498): -13.5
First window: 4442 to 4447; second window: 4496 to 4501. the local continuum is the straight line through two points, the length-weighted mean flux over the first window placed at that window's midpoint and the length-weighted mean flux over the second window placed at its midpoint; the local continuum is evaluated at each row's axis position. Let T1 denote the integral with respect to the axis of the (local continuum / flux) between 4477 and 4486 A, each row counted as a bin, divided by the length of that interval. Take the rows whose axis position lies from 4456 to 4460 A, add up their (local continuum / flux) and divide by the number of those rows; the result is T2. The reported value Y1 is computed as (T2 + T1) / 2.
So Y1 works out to 1.04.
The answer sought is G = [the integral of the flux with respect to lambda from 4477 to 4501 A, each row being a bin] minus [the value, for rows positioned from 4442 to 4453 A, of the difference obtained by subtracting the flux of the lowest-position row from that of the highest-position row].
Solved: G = 351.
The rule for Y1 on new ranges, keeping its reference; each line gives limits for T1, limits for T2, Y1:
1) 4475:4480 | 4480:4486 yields 0.99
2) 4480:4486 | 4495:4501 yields 1.03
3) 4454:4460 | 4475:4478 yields 1.02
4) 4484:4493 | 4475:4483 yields 1.02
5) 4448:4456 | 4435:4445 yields 1.00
